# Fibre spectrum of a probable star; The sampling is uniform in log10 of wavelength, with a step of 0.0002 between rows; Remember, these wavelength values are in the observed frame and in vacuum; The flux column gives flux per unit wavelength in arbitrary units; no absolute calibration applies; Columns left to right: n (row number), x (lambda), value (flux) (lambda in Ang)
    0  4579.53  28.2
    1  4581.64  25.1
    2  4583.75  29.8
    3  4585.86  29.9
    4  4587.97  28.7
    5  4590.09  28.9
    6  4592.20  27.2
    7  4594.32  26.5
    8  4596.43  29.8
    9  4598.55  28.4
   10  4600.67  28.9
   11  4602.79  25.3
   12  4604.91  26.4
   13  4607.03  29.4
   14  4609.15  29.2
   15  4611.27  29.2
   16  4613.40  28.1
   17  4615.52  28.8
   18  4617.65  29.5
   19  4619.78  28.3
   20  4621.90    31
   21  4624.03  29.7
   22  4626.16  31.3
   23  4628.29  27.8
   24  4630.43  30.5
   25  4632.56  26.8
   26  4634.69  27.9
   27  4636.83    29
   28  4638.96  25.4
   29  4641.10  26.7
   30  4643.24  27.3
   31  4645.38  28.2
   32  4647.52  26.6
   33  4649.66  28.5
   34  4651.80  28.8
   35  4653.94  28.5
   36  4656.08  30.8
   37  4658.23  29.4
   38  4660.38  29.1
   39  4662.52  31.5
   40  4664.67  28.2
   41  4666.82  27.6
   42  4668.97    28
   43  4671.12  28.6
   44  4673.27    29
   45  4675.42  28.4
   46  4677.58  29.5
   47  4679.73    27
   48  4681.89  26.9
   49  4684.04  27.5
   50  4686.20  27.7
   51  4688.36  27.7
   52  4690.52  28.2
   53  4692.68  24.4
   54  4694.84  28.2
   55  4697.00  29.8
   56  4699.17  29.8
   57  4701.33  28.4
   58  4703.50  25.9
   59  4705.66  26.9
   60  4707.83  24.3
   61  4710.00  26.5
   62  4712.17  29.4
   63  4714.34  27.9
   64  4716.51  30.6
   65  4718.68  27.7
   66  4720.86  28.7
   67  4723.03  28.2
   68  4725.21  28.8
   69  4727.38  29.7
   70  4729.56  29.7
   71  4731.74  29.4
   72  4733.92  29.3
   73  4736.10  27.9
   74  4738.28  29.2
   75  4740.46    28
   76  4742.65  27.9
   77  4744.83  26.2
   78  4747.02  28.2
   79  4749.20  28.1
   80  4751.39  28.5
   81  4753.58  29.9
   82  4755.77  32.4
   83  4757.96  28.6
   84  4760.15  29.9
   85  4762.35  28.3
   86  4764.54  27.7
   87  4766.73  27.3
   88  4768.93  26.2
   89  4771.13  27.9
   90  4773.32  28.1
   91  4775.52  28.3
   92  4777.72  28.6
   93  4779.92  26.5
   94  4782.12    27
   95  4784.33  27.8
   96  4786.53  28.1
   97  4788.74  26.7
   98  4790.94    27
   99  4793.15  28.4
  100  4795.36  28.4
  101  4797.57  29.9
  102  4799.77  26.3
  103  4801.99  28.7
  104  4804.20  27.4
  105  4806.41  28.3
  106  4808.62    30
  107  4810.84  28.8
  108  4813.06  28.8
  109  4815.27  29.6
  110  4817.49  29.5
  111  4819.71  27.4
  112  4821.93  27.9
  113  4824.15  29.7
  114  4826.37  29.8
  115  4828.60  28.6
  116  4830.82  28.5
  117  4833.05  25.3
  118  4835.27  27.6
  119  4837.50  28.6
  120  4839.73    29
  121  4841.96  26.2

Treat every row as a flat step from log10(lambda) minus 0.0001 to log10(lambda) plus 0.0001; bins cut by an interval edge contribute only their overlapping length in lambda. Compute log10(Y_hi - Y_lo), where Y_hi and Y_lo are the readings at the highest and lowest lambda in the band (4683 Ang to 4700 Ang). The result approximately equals 0.36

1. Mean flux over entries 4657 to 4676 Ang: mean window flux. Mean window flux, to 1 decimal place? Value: 28.9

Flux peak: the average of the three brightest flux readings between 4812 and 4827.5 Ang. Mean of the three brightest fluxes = 29.7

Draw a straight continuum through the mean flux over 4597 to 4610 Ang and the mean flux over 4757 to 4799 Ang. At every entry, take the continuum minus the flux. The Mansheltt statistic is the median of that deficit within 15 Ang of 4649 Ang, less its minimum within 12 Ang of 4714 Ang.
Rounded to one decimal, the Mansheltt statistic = 2.1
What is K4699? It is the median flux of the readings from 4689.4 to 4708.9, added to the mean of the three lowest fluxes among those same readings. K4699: 53.1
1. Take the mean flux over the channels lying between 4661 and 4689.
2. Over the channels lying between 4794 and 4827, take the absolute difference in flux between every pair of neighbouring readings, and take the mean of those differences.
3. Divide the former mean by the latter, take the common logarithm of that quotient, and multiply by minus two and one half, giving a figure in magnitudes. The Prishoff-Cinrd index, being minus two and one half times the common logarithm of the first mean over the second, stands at -3.36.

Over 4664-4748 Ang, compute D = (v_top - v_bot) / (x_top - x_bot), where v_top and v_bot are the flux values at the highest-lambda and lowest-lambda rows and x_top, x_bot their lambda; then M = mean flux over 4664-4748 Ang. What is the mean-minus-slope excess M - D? 28.1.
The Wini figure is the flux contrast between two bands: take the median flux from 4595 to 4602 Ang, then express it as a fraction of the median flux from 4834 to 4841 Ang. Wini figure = 1.01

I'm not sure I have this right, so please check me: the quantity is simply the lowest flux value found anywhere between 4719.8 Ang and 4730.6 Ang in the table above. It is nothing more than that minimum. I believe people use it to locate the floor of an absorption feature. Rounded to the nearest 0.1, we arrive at 28.2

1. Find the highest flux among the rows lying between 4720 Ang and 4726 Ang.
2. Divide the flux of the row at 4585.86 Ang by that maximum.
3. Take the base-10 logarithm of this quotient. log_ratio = 0.016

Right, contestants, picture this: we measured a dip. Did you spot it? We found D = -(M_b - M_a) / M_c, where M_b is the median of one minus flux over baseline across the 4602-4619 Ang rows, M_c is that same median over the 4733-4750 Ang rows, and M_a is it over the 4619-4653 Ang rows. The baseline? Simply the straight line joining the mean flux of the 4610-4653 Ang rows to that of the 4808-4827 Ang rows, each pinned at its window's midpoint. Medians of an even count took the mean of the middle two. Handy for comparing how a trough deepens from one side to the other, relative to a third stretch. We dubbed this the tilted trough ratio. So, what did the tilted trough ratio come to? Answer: 1.1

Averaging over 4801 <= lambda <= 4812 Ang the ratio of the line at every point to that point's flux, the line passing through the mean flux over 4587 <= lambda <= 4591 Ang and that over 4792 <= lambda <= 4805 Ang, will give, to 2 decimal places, 0.98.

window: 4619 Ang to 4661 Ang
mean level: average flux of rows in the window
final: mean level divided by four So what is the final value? 7.14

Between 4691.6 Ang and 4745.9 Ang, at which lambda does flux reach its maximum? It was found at 4716.51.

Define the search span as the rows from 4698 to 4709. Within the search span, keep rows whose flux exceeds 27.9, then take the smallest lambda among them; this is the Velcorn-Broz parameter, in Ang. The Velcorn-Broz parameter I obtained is 4699.17 Ang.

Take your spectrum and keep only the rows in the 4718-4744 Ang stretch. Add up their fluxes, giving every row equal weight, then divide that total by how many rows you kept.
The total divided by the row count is 28.7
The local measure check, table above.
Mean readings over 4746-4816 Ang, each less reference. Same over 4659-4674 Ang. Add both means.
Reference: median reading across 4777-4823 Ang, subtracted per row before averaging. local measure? 0.6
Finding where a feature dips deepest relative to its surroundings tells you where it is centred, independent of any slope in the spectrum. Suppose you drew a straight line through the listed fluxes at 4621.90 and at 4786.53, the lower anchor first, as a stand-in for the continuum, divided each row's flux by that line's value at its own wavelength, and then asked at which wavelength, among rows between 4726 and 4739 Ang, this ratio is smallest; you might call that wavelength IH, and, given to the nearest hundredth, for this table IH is 4736.10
